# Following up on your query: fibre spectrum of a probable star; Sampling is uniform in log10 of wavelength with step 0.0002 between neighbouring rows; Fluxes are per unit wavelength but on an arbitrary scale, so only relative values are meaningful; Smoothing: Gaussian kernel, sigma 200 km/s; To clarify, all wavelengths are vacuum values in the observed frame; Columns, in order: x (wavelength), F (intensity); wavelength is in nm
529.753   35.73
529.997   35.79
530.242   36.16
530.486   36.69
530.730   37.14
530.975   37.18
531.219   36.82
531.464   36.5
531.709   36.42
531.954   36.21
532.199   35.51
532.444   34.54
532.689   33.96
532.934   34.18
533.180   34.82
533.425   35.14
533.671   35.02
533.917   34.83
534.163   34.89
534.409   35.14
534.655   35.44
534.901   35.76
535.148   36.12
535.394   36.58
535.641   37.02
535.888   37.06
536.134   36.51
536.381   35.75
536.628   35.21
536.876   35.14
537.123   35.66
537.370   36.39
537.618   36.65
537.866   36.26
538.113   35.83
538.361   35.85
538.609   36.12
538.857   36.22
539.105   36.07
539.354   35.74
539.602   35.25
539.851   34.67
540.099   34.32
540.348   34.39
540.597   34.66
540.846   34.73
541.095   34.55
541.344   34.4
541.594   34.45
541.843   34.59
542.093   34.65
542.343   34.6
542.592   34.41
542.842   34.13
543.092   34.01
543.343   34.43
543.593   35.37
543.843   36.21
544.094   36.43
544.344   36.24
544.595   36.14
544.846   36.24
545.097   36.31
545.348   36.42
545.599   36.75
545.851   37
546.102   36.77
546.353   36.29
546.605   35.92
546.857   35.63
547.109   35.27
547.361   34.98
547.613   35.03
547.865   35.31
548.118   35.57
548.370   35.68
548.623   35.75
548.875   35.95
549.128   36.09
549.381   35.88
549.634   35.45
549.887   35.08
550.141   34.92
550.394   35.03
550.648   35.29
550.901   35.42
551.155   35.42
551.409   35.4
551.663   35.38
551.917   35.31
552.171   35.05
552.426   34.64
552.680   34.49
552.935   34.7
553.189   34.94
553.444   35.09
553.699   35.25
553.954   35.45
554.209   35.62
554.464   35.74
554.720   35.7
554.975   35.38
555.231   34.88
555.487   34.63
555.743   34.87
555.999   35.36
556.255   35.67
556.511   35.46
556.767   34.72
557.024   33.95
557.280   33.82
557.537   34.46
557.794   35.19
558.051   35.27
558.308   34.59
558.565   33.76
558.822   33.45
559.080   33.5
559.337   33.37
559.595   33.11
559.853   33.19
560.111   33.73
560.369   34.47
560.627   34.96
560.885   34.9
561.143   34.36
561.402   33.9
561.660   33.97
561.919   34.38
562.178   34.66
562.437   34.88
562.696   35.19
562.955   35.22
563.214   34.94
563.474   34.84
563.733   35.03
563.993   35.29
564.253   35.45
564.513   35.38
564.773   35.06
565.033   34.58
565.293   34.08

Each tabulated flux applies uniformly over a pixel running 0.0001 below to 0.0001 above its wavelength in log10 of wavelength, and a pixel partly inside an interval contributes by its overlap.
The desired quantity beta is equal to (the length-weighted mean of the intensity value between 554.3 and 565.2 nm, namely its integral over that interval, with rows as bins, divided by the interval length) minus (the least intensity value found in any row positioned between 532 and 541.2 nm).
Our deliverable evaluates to 0.7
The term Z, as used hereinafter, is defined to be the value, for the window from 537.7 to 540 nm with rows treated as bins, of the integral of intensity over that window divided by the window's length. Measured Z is 35.8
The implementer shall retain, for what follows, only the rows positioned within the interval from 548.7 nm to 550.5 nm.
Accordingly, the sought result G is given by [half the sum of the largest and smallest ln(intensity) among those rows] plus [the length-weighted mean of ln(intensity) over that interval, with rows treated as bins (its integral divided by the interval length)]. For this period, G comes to 7.14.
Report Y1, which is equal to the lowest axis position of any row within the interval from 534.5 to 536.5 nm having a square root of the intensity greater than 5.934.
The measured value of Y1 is 534.655 nm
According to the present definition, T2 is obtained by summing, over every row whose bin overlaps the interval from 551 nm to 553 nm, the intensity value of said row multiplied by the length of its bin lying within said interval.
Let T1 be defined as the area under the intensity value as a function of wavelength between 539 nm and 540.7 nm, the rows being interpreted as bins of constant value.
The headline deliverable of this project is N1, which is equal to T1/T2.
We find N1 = 0.8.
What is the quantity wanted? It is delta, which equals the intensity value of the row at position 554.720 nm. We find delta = 35.7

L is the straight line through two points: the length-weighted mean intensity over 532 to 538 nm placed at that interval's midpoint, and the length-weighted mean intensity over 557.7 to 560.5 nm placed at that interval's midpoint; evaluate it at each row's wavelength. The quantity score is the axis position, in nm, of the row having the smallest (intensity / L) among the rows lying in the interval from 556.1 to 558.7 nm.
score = 557.280 nm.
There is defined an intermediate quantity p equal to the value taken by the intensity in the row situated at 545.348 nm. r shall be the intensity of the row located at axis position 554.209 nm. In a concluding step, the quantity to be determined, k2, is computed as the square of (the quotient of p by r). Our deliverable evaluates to 1.05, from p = 36.42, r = 35.62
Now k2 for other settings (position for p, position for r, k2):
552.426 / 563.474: 0.99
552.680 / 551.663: 0.95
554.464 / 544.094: 0.96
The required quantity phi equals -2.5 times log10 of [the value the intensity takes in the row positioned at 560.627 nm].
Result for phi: -3.86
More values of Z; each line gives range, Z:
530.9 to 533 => 35.7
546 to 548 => 35.6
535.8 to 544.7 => 35.4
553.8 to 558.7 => 35.0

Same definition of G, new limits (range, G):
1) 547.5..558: 7.11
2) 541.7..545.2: 7.12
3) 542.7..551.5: 7.14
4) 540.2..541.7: 7.08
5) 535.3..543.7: 7.13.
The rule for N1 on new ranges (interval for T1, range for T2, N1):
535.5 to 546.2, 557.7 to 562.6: 2.3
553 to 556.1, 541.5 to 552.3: 0.3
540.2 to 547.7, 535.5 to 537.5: 3.7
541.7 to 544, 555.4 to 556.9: 1.5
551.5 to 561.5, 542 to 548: 1.6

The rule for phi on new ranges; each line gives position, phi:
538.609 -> -3.89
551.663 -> -3.87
